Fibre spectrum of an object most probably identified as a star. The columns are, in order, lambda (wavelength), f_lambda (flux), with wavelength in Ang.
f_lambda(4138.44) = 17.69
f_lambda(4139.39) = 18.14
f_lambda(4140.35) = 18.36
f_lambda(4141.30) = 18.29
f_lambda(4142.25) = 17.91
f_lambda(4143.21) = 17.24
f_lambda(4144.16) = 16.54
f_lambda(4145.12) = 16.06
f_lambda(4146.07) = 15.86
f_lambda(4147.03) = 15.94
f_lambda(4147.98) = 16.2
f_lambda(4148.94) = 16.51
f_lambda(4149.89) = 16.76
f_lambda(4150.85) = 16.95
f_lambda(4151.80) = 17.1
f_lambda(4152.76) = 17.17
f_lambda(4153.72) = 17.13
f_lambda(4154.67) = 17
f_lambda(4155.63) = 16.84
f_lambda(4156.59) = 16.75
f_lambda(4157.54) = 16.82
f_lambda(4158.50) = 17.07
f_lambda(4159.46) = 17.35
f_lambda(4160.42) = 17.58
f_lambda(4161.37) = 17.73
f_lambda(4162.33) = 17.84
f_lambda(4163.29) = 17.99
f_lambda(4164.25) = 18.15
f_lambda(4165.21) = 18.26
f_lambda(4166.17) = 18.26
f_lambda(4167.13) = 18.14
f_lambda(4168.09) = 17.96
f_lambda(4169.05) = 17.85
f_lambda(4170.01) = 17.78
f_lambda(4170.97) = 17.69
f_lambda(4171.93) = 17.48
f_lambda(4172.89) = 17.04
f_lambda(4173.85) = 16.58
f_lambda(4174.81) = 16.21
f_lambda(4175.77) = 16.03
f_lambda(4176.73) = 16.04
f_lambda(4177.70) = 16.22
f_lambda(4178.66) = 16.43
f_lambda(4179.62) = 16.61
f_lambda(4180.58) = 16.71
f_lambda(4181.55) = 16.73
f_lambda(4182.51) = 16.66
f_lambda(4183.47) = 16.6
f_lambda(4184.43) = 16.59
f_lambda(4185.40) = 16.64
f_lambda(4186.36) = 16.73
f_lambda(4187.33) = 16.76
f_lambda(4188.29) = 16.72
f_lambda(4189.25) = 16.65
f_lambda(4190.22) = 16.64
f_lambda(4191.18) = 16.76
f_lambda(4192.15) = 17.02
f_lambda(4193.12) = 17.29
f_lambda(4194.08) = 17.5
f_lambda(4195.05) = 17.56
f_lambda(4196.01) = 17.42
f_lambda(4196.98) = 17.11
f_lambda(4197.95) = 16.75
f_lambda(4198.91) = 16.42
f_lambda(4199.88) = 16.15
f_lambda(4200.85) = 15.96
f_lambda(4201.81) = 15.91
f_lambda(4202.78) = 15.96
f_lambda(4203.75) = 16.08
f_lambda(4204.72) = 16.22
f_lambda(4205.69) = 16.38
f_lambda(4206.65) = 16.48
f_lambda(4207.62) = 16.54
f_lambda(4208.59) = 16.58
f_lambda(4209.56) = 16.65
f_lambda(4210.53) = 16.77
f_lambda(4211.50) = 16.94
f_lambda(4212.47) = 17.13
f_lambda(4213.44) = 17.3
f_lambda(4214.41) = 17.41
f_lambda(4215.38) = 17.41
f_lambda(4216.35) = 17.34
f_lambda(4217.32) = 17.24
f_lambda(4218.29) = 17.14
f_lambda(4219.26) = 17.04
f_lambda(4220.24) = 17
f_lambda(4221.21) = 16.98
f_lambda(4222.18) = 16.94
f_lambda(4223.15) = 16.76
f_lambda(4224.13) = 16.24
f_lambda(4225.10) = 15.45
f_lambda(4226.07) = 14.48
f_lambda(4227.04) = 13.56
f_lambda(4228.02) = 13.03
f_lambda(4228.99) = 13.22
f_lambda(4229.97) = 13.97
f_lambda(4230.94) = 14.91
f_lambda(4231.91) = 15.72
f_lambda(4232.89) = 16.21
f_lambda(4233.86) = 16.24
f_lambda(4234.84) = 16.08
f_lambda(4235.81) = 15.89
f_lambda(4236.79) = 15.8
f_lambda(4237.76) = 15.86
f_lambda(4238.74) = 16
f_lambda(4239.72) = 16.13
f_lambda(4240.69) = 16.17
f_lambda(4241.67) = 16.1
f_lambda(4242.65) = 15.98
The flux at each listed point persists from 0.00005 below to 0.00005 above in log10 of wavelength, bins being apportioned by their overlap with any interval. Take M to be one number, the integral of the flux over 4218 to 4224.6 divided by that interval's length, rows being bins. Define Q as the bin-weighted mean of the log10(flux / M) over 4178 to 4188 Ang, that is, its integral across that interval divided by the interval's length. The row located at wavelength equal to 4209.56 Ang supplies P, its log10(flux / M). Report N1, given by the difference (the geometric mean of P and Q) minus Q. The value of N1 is 0.01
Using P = -0.005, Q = -0.005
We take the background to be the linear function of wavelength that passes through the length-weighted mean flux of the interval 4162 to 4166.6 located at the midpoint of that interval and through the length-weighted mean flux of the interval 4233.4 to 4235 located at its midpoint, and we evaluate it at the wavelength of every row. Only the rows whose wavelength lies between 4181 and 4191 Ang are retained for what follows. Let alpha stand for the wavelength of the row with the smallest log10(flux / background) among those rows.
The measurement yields 4183.47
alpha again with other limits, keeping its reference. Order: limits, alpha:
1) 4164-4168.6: 4168.09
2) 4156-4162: 4156.59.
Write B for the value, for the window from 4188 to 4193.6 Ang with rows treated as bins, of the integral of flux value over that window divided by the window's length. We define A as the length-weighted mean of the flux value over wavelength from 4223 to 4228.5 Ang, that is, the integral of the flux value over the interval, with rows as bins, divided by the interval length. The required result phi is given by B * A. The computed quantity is 249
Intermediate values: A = 14.8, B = 16.8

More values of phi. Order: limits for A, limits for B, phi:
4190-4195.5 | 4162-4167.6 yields 310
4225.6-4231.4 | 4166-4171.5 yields 248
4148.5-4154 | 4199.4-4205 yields 271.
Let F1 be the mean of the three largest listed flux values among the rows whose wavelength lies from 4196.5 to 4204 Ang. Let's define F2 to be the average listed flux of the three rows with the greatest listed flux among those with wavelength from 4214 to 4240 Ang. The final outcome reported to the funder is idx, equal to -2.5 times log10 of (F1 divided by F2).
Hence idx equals 0.040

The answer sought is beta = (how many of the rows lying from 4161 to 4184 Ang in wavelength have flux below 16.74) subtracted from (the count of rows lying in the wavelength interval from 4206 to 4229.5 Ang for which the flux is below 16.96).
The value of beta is 3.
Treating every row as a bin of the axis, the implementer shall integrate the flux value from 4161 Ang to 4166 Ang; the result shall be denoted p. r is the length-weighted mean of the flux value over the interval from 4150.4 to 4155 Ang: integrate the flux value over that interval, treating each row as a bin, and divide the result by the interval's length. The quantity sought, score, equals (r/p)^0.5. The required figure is 0.436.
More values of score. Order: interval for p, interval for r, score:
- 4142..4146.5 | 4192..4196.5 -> 0.481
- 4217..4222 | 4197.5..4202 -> 0.437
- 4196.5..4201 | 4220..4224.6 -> 0.475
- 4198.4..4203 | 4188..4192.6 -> 0.475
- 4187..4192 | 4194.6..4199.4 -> 0.451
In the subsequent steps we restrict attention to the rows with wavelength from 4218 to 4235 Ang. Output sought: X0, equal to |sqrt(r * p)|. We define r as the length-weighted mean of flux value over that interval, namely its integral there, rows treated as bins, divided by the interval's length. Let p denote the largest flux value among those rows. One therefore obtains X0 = 16.3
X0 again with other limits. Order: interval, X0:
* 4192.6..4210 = 17.1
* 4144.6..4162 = 17.3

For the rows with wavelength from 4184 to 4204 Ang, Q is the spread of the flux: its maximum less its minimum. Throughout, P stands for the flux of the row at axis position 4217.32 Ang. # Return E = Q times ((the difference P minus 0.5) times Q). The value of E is 46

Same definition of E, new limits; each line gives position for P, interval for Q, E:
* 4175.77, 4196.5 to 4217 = 35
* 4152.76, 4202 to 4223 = 35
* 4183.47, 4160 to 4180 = 80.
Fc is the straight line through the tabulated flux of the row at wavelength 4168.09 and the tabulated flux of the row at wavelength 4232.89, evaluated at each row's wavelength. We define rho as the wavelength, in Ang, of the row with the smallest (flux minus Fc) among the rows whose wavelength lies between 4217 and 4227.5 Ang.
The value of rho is 4227.04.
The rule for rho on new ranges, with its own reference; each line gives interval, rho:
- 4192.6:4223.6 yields 4201.81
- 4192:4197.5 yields 4192.15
